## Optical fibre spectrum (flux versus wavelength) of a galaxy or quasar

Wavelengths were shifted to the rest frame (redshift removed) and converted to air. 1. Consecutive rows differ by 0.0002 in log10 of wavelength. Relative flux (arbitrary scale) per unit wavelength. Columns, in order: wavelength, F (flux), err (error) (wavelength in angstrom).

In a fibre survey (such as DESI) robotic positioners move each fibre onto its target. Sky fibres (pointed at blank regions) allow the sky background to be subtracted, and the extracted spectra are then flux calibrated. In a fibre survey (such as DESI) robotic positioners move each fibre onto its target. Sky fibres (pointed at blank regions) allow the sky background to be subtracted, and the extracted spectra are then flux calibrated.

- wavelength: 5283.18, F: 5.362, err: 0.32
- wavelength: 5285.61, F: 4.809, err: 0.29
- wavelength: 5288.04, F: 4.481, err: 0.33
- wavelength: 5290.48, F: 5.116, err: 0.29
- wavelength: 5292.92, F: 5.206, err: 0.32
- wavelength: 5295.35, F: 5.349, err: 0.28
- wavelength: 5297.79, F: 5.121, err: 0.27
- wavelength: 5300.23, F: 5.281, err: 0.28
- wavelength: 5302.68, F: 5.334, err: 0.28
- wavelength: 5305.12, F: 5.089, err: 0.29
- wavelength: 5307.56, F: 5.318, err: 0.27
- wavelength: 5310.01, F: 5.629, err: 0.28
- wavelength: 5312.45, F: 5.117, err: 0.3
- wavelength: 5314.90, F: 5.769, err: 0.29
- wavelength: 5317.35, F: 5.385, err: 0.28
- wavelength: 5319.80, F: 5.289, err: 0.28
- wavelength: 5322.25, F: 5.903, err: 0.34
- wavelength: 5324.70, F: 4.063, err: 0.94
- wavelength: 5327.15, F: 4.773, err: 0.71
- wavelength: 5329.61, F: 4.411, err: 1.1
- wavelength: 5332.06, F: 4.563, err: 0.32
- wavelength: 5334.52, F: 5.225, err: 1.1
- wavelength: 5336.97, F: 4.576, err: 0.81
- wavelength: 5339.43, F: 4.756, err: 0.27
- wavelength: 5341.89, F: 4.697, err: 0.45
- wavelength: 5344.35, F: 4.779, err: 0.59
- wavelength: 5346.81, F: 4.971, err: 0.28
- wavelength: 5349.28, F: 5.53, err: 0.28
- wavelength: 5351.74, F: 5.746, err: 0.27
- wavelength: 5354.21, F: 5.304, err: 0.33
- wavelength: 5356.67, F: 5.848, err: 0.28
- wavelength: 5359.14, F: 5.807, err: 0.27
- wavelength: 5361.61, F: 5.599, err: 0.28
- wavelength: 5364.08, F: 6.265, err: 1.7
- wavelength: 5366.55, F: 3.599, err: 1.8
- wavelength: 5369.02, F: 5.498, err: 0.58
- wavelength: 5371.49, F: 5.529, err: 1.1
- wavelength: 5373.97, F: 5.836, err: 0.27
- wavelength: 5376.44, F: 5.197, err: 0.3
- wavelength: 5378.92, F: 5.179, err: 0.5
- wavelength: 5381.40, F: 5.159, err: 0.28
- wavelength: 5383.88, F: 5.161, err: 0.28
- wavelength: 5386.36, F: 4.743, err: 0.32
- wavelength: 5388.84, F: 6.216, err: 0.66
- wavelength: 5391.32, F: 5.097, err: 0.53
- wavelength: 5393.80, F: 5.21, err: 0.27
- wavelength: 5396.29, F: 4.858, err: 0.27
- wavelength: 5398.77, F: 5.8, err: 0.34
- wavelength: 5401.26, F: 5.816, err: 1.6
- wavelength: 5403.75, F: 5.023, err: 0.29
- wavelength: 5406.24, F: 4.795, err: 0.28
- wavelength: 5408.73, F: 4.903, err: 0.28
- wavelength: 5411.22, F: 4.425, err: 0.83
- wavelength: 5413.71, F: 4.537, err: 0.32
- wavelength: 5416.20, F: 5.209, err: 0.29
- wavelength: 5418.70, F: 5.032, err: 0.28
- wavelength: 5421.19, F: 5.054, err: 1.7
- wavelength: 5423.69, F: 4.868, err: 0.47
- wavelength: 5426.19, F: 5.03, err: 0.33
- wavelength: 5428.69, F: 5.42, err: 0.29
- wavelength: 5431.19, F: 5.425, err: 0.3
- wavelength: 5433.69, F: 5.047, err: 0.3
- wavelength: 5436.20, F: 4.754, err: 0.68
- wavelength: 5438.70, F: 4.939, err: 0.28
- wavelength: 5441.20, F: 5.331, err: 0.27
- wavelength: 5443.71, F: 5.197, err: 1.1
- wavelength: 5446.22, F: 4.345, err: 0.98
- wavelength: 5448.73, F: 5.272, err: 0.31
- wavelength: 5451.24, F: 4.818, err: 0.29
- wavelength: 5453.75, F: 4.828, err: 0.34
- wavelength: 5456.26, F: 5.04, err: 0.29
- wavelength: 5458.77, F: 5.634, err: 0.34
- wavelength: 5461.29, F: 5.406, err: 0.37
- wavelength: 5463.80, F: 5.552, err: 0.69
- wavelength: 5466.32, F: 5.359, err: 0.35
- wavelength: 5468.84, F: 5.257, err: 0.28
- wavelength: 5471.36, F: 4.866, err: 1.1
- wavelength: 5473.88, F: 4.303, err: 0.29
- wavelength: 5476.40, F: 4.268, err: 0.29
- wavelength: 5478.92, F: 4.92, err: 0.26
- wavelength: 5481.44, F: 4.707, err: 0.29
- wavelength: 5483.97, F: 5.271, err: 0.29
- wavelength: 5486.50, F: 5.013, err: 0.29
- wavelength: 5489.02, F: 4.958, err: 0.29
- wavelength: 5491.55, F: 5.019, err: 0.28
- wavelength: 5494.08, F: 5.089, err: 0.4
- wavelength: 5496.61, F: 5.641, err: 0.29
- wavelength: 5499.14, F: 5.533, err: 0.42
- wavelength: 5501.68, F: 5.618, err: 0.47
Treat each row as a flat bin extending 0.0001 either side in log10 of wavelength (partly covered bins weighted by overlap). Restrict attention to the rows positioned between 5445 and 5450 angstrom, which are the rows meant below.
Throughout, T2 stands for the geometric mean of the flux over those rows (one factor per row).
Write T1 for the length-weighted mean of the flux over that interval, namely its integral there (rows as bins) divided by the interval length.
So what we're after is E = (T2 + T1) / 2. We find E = 4.80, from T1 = 4.8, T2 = 4.79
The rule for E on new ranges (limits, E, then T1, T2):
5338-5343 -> 4.72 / 4.7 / 4.73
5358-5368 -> 5.26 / 5.3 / 5.20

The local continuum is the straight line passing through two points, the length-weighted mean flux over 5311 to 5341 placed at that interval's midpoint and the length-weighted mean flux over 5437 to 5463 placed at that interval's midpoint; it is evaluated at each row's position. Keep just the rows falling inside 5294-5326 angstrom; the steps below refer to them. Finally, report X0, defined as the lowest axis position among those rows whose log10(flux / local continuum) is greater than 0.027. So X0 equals 5295.35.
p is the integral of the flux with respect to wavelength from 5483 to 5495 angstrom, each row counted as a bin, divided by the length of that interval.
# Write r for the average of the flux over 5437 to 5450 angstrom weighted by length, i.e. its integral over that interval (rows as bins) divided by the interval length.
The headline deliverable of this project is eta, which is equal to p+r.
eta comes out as 10.1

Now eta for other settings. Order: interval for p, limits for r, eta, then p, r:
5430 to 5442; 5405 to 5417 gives 9.9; 5.1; 4.8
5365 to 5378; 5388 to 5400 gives 10.6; 5.2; 5.4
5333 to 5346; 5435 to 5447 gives 9.7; 4.8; 4.9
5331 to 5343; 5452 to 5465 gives 10.0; 4.8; 5.3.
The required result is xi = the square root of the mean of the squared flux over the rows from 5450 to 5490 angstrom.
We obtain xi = 5.03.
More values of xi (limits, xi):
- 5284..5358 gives 5.13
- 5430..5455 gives 5.01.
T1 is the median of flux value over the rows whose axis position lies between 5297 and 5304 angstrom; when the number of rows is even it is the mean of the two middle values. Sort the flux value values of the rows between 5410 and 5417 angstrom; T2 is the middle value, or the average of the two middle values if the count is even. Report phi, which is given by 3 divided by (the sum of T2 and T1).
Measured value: 0.306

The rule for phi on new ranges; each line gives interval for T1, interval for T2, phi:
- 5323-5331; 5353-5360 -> 0.294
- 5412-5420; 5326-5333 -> 0.313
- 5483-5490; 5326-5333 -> 0.313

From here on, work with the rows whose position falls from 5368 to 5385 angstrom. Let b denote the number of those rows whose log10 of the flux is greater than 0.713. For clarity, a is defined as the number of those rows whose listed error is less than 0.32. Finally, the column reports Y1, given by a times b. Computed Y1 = 20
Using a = 4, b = 5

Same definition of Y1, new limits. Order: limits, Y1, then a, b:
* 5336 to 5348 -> 0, 2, 0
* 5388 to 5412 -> 20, 5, 4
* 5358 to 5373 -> 10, 2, 5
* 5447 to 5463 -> 9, 3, 3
